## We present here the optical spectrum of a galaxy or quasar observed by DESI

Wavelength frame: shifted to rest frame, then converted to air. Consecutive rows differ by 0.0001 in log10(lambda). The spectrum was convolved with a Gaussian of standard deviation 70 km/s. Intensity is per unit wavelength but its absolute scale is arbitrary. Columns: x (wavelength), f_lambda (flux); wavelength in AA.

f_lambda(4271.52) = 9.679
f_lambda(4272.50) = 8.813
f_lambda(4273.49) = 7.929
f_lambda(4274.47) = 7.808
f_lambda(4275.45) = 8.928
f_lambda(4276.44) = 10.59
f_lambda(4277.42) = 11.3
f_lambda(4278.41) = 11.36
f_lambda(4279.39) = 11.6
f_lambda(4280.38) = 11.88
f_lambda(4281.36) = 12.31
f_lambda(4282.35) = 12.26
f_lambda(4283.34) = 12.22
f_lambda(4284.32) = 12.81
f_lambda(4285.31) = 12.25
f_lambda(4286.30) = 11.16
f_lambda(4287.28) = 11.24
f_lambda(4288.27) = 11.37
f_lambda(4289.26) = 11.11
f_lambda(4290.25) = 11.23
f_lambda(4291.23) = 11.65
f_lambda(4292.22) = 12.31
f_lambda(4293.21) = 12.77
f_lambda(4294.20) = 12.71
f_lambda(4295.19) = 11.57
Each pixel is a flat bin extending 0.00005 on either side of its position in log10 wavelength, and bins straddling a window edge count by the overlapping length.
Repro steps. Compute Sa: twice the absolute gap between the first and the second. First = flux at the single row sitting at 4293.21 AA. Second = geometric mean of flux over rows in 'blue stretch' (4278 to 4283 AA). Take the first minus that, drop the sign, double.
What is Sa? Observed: 1.8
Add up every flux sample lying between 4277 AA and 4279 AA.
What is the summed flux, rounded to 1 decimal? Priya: 22.7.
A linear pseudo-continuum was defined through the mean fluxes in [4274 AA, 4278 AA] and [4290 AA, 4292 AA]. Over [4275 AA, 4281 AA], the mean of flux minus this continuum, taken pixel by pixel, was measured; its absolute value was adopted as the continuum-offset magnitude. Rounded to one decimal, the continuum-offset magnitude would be 1.0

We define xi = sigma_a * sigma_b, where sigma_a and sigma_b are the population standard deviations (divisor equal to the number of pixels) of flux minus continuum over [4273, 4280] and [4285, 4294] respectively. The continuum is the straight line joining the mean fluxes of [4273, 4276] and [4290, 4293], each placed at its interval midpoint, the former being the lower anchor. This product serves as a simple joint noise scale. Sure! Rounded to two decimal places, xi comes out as 0.67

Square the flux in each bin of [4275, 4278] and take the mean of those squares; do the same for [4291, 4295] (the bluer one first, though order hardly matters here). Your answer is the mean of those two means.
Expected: 130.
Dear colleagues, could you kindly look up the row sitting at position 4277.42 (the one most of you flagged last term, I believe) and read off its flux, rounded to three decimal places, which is 11.300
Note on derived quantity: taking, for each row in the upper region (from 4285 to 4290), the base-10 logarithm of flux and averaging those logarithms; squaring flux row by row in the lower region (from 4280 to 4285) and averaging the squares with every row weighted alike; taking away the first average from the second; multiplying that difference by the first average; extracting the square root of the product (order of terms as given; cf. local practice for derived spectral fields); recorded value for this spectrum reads 12.6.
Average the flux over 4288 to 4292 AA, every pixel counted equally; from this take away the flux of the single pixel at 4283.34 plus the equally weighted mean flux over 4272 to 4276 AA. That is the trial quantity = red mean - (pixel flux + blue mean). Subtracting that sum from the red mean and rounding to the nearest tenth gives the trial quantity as -9.2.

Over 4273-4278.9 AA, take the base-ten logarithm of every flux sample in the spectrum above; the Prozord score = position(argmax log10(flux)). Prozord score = 4278.41 AA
